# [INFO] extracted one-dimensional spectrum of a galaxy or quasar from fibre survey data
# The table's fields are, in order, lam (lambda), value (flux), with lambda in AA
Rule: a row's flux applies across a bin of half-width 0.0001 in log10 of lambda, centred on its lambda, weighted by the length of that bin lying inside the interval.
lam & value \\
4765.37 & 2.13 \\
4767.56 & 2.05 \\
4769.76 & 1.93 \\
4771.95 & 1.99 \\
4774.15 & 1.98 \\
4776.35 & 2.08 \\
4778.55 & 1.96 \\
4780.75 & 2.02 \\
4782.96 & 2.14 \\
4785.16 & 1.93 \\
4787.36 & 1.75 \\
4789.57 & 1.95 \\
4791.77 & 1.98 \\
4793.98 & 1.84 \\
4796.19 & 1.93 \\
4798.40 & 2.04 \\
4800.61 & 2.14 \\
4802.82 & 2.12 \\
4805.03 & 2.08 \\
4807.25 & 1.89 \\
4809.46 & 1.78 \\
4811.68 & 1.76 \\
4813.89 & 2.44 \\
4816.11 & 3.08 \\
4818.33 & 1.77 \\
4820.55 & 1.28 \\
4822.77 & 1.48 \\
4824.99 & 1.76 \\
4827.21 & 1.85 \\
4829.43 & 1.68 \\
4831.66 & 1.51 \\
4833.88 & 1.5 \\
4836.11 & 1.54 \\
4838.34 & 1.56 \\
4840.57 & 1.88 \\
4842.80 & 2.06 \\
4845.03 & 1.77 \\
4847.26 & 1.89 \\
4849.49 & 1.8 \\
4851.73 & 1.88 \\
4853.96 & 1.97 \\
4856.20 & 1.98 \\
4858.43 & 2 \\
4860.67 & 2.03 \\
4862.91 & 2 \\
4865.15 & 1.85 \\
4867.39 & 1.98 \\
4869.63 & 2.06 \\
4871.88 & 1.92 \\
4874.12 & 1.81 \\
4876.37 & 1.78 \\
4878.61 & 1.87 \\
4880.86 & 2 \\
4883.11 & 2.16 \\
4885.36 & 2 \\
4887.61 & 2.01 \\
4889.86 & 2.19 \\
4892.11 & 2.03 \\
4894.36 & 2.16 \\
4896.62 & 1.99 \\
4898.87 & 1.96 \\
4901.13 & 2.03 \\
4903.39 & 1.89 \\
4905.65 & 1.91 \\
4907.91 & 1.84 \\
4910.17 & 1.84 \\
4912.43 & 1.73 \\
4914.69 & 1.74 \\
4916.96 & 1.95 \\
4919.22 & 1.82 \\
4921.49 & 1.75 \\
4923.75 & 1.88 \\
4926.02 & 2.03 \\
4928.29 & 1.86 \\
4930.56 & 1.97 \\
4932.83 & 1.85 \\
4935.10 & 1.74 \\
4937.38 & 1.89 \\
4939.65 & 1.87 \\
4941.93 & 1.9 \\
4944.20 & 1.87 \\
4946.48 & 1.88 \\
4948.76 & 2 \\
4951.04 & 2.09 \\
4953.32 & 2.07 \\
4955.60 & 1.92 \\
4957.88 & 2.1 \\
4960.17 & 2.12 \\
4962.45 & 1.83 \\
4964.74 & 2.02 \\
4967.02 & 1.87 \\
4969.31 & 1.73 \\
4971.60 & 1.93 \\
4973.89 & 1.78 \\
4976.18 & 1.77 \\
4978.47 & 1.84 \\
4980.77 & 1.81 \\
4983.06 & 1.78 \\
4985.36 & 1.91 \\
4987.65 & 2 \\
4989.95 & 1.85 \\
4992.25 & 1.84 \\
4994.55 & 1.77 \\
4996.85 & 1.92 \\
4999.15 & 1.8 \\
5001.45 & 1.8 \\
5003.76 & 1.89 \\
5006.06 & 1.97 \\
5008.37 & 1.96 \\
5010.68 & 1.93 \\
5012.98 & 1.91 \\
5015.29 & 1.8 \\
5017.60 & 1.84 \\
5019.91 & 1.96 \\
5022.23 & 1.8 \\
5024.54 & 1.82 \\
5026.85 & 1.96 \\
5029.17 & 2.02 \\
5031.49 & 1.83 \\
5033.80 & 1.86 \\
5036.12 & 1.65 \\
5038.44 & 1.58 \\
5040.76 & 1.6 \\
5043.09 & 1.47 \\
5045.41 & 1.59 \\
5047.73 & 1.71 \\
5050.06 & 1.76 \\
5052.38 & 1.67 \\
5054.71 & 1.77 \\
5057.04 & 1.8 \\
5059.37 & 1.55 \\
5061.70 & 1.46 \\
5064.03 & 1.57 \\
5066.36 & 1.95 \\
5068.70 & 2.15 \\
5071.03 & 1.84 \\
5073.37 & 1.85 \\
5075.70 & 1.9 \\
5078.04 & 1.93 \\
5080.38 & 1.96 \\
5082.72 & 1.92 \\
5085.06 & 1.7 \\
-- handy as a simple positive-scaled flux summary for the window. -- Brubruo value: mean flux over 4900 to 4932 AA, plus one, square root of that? 1.695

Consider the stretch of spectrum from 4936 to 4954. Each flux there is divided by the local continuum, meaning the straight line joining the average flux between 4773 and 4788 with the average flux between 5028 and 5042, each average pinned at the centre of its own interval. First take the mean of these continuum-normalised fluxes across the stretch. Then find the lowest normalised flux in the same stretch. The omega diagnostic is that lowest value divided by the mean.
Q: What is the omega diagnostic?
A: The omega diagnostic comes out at 0.96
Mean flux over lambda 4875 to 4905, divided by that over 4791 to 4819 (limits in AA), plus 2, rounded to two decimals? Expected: 2.97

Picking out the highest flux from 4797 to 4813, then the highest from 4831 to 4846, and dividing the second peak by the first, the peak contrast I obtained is 0.96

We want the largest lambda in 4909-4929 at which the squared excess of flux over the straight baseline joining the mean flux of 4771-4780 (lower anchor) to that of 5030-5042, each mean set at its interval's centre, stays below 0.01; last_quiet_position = 4928.29 AA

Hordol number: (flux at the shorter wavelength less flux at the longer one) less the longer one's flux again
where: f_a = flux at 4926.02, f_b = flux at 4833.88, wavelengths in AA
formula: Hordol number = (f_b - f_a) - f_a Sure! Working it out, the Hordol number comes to -2.56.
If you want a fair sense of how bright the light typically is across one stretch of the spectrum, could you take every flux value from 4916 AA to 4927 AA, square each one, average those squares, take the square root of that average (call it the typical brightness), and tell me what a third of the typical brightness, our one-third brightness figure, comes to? 0.630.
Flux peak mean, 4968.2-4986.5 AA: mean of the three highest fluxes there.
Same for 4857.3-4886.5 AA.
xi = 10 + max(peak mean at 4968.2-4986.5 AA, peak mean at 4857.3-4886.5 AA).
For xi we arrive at 12.08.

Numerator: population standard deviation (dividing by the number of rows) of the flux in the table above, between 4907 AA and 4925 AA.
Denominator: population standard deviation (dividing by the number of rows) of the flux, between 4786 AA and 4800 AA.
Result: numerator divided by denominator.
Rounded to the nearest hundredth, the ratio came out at 0.75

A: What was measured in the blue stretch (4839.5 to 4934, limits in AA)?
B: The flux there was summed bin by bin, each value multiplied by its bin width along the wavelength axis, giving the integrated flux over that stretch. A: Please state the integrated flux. 183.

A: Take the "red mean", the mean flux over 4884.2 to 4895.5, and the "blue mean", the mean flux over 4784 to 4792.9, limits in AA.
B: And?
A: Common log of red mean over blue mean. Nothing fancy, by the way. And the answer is 0.038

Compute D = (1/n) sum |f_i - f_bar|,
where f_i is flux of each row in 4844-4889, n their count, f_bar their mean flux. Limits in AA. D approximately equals 0.087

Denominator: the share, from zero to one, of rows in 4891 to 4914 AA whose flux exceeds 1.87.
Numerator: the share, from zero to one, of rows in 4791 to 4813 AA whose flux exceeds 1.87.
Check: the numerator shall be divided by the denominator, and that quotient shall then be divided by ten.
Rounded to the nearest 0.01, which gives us 0.10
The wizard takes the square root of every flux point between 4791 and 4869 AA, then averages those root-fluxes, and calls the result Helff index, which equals 1.37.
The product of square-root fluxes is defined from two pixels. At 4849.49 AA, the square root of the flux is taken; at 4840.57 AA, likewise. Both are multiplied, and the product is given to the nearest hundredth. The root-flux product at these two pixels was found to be 1.84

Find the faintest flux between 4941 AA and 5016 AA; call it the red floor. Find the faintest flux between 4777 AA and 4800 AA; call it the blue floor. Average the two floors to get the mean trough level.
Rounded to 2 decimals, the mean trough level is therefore 1.74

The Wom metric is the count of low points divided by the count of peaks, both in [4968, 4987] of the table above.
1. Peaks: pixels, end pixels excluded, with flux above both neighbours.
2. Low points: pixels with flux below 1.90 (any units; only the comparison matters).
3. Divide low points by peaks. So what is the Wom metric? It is 3.0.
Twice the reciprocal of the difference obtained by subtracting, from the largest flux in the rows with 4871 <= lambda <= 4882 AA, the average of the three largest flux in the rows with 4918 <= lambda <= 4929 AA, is 26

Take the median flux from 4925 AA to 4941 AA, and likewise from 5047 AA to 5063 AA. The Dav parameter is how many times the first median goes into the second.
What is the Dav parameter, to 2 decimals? 0.91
